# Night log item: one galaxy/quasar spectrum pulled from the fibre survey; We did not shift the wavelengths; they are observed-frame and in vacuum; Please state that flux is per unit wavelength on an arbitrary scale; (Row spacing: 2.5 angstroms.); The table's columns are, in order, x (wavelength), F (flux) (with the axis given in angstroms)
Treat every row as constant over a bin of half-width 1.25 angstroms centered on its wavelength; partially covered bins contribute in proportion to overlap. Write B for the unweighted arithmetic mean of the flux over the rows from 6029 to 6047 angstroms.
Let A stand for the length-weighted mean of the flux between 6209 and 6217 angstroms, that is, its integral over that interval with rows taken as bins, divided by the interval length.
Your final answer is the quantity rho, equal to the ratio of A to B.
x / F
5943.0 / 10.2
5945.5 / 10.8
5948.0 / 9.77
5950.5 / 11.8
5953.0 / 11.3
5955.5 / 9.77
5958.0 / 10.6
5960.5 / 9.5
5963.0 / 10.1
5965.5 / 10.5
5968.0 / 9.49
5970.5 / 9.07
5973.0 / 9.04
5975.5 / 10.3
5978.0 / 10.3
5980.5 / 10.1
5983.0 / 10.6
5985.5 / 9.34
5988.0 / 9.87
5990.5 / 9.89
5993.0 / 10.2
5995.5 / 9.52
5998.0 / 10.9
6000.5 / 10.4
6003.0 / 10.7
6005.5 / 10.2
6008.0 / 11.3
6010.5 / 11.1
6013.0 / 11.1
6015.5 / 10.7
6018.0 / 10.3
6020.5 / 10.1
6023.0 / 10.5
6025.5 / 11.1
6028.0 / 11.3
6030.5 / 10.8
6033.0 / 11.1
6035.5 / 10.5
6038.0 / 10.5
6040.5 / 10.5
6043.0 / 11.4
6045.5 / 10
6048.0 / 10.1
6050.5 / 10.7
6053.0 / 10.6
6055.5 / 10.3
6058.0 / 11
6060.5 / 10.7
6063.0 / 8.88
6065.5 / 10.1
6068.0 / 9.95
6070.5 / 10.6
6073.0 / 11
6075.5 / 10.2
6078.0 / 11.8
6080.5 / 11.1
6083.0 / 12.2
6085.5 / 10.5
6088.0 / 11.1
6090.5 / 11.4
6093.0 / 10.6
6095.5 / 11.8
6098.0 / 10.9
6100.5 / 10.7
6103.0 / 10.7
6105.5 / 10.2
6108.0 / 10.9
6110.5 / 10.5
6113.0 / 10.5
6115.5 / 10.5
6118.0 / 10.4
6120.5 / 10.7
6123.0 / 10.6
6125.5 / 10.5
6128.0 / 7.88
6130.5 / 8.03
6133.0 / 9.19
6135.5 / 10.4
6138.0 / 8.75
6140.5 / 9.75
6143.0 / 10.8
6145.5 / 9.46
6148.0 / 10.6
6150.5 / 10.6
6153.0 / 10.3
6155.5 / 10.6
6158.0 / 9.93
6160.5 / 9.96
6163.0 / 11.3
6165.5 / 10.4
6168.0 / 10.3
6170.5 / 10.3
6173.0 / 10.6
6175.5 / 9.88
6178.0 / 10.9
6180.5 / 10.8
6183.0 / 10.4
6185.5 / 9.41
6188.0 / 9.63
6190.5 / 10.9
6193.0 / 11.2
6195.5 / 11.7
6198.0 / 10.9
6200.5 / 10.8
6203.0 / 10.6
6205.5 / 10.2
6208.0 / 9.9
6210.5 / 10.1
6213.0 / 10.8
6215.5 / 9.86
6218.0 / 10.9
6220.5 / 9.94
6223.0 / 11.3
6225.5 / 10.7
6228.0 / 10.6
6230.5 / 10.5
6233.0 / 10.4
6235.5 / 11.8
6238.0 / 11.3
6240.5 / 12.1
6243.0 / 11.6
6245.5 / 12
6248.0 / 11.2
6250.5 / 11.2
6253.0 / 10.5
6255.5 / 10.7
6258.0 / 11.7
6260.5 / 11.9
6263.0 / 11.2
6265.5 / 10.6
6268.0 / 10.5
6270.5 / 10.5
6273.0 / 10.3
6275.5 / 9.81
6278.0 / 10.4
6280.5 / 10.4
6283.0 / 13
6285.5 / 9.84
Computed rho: 0.96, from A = 10.3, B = 10.7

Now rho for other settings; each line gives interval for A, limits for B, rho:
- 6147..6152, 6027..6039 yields 0.98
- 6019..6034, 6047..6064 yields 1.05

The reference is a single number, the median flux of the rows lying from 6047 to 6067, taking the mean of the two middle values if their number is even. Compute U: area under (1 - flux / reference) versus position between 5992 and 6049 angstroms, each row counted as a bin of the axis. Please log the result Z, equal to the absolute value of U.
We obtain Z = 1.0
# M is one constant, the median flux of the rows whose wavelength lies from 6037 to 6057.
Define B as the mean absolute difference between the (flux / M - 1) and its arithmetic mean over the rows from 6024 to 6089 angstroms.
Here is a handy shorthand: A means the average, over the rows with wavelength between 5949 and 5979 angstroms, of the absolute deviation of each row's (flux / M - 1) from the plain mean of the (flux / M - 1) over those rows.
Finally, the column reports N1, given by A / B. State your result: 1.35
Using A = 0.062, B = 0.046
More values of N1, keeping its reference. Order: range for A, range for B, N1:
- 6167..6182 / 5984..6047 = 0.67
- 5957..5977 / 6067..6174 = 0.99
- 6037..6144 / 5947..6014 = 1.02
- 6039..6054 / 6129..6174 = 0.58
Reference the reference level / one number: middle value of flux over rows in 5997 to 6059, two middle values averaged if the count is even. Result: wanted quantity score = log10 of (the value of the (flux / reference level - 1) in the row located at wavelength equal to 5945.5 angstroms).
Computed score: -2.03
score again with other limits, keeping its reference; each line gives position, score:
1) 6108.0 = -1.73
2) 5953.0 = -1.25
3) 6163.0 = -1.25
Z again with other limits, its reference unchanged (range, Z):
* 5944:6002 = 1.7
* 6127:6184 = 2.1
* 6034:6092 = 1.2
